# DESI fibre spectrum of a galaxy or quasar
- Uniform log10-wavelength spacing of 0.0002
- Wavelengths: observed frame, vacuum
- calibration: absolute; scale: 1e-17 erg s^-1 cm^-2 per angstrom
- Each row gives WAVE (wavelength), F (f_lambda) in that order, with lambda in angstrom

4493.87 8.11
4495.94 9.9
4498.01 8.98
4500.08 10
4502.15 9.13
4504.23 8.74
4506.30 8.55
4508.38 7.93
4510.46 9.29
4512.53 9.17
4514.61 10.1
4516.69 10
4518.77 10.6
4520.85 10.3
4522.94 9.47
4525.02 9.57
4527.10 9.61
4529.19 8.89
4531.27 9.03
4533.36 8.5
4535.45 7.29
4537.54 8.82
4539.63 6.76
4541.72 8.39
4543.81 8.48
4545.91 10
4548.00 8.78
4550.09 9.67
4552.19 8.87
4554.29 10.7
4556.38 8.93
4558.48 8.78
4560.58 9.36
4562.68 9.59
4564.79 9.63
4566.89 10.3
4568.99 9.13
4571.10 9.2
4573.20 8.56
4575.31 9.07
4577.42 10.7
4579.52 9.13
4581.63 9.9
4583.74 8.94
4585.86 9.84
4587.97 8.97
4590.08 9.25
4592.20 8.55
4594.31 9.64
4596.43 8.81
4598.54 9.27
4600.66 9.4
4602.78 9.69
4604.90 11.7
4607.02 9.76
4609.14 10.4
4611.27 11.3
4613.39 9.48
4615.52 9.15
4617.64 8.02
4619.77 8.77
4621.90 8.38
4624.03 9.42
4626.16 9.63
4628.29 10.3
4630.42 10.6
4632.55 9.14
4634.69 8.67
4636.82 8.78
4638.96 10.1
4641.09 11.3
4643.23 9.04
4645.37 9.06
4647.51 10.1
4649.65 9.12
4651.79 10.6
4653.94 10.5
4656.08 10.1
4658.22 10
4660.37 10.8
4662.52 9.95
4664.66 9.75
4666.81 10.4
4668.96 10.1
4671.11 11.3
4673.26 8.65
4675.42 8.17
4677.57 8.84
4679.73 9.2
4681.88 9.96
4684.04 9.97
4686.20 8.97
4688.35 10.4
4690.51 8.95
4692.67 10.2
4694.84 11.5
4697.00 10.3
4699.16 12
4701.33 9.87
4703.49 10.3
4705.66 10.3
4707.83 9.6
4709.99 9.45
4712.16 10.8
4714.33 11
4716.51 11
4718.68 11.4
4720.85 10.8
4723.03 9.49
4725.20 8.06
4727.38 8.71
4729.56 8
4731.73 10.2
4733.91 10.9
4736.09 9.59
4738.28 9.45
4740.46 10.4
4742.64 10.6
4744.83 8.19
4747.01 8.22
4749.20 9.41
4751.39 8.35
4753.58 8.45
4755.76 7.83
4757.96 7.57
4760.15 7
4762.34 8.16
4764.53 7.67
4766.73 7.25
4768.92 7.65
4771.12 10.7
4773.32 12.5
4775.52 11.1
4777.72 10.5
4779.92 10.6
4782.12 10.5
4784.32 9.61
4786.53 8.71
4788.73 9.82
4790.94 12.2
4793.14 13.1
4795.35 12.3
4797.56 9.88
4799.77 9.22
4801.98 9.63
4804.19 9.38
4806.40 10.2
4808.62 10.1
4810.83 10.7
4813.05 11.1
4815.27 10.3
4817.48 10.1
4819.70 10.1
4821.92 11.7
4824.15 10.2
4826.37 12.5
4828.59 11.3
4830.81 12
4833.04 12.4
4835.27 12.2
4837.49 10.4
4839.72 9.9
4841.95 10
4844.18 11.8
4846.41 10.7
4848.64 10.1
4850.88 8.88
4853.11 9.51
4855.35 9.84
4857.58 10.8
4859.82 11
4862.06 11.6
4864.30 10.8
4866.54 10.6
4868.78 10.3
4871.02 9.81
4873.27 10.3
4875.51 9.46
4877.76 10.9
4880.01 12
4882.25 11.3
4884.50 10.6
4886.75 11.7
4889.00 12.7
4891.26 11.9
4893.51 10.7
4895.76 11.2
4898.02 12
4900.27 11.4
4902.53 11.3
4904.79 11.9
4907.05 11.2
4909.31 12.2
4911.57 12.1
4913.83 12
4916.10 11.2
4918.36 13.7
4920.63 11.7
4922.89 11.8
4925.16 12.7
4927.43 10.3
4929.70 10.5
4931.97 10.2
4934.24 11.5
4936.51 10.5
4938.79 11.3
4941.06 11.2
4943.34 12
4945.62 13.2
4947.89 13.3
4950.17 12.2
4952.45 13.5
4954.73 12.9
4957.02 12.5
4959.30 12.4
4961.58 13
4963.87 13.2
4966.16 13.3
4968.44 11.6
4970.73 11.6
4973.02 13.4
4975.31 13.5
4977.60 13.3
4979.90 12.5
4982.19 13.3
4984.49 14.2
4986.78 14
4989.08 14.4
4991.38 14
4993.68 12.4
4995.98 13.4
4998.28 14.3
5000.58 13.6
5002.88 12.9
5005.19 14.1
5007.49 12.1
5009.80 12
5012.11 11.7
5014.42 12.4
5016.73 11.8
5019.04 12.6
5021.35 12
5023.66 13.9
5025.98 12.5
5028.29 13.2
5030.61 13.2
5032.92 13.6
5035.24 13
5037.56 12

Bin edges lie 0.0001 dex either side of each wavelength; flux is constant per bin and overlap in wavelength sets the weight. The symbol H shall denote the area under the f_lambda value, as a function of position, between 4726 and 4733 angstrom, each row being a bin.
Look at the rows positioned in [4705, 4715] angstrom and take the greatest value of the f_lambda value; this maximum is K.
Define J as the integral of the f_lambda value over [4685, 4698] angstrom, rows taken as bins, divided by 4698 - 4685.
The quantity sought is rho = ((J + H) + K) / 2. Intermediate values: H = 63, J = 10.1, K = 11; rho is 42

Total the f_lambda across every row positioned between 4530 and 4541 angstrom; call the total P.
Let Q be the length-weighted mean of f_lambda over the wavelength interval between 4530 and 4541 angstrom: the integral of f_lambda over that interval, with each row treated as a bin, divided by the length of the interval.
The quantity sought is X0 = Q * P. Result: 328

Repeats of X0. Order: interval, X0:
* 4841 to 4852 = 530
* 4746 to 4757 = 357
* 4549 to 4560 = 441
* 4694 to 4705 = 581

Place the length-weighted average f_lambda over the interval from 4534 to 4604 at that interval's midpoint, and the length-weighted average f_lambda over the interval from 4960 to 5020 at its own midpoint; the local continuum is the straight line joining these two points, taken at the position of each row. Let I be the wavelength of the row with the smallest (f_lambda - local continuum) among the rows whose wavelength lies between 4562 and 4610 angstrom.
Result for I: 4592.20 angstrom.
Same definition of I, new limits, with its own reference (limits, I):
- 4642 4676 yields 4675.42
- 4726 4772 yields 4760.15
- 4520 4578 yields 4539.63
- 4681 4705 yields 4690.51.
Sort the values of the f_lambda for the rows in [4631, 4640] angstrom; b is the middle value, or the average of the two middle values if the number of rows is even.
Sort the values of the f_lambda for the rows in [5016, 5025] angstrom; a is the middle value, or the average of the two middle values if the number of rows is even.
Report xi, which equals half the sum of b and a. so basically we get 10.6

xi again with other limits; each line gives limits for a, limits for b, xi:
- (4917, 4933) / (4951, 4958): 12.3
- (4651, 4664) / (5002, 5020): 11.3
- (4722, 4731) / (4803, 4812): 9.3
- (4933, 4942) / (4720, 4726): 10.4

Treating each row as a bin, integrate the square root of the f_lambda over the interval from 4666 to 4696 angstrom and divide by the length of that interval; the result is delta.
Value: 3.12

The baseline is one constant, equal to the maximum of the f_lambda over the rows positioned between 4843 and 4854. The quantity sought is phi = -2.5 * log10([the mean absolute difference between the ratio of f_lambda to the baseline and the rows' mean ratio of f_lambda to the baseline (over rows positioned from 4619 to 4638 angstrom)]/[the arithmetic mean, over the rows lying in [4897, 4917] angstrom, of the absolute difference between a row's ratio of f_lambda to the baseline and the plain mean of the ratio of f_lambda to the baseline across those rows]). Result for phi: -0.5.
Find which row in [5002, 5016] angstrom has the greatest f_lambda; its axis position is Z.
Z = 5005.19 angstrom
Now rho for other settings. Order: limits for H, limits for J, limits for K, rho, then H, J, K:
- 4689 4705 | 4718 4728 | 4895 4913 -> 94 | 167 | 9.7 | 12.2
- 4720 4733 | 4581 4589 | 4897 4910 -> 71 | 120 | 9.4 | 12.2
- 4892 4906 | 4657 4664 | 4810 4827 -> 91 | 160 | 10.2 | 12.5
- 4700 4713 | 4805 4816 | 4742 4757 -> 76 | 131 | 10.5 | 10.6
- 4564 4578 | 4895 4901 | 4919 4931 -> 78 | 133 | 11.6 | 12.7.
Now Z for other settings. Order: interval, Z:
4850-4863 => 4862.06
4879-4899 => 4889.00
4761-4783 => 4773.32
